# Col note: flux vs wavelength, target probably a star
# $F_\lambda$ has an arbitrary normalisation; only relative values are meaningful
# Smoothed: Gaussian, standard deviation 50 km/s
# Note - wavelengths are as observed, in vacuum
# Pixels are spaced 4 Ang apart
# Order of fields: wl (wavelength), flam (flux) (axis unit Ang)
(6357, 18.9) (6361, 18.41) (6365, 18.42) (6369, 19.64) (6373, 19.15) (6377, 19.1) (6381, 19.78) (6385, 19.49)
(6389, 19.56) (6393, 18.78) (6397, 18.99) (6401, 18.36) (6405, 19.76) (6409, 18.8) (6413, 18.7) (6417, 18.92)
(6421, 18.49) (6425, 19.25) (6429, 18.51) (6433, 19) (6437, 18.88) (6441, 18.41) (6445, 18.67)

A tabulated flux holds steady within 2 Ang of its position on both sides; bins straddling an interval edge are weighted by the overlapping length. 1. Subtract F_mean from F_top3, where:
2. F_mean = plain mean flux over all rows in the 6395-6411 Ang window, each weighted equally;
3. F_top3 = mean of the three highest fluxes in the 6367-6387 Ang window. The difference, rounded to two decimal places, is 0.66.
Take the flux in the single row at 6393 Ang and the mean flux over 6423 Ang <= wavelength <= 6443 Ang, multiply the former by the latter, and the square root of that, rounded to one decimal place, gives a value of 18.8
